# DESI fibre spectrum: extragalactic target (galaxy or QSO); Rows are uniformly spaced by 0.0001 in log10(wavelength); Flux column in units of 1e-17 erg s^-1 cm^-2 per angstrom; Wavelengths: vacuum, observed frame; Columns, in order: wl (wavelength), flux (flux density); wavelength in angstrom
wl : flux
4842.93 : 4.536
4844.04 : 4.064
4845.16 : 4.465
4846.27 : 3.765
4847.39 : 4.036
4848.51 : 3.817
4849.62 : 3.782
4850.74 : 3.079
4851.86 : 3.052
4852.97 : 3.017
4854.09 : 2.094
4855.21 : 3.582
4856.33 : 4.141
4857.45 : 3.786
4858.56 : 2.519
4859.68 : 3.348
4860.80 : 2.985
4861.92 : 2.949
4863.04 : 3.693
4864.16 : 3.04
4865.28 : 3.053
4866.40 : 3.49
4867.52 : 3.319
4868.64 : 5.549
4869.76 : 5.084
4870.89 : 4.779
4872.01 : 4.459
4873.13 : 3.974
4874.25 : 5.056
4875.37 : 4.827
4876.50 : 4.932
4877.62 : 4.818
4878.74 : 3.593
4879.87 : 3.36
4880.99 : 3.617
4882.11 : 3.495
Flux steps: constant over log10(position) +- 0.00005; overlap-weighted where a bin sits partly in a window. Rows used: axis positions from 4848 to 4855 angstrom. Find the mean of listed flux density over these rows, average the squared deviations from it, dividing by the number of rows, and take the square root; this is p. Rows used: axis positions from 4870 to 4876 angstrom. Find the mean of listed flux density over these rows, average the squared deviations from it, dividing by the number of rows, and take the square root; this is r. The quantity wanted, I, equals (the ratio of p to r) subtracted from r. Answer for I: -1.16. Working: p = 0.58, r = 0.37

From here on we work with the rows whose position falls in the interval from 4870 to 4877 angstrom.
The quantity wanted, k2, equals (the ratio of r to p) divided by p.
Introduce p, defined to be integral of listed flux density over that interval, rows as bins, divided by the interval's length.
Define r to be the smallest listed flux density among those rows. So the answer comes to 0.181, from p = 4.7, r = 3.974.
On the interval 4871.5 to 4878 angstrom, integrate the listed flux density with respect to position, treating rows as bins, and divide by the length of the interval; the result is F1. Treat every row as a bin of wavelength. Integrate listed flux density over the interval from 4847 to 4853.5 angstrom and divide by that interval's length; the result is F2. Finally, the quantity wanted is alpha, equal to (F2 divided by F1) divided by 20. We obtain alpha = 0.04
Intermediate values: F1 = 4.68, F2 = 3.5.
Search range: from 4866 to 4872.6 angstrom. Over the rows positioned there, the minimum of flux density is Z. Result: 3.319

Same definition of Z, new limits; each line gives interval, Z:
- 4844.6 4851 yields 3.079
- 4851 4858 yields 2.094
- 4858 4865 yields 2.519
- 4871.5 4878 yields 3.974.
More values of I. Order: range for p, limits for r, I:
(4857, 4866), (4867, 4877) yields 0.01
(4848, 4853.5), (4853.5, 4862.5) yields 0.05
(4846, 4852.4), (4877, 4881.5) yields -0.10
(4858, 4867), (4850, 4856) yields -0.23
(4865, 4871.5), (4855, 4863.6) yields -1.44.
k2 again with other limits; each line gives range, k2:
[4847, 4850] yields 0.251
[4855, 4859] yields 0.202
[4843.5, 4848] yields 0.227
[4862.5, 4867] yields 0.276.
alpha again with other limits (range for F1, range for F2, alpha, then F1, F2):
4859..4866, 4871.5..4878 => 0.07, 3.17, 4.7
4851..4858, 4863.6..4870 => 0.06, 3.27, 3.9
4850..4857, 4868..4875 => 0.08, 3.18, 4.8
